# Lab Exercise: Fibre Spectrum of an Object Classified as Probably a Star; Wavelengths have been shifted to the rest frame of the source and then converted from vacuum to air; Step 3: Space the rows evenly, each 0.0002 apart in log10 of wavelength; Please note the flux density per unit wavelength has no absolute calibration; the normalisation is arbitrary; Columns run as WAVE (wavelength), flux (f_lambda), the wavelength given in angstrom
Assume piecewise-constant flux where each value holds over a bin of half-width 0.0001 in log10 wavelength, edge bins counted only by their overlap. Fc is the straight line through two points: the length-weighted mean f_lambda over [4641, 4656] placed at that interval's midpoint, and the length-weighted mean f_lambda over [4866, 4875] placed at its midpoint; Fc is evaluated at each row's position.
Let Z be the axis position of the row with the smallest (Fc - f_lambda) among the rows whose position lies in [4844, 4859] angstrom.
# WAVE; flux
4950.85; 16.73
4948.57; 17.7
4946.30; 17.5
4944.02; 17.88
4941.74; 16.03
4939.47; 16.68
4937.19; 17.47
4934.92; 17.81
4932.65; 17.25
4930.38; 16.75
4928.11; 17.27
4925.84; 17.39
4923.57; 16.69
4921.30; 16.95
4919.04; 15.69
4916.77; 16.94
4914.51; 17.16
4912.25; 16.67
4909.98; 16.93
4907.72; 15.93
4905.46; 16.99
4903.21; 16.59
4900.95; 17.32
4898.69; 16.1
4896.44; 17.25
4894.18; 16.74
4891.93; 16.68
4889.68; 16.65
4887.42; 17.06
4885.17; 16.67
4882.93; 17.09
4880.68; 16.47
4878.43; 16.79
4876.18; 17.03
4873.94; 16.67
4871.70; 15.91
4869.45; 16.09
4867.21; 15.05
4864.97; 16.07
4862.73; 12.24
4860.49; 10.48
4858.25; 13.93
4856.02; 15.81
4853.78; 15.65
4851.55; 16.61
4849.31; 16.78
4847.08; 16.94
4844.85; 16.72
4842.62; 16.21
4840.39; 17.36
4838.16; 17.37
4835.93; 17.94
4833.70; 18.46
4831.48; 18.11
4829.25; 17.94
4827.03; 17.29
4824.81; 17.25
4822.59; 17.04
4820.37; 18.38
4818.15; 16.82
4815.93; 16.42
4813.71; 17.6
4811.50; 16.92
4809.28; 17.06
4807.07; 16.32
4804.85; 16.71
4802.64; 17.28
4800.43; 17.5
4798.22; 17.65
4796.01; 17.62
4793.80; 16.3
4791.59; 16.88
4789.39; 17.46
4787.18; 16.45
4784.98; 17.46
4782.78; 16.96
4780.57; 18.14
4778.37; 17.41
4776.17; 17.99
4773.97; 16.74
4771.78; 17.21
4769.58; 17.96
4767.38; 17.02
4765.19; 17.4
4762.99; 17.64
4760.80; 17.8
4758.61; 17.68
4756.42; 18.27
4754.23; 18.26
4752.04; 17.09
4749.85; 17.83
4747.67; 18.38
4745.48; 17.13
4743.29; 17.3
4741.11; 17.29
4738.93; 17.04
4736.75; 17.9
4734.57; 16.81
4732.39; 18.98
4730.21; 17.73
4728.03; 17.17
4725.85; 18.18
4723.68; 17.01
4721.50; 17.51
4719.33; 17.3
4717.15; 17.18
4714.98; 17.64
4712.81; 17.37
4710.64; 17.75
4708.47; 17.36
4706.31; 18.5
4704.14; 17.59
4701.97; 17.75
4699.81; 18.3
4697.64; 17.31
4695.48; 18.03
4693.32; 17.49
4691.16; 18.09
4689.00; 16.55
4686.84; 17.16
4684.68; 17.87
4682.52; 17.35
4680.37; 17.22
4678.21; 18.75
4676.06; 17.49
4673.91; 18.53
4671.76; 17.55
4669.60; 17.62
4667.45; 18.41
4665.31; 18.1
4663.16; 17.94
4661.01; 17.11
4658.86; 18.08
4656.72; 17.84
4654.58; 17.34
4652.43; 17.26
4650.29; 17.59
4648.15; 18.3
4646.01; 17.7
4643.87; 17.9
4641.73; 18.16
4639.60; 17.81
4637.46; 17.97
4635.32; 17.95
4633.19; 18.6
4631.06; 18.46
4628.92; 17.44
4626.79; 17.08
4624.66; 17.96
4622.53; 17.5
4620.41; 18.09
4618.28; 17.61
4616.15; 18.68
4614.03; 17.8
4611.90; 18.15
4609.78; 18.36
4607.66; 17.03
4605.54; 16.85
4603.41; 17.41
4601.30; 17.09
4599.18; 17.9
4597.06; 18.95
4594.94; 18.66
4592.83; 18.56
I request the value 4847.08 angstrom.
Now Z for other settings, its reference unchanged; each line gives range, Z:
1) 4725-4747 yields 4732.39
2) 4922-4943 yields 4934.92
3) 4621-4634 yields 4633.19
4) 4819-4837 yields 4833.70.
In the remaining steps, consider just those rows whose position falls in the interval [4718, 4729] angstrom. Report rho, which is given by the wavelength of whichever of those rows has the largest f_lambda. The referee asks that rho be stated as 4725.85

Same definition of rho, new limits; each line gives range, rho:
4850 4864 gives 4851.55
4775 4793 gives 4780.57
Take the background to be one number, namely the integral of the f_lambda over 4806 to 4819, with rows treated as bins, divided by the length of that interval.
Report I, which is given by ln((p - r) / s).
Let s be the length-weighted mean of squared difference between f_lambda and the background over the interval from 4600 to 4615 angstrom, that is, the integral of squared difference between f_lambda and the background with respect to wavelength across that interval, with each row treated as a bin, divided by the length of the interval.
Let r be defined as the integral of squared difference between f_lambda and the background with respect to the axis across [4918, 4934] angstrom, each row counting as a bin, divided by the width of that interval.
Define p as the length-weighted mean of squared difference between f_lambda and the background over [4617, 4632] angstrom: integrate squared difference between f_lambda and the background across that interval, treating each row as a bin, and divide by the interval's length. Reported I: -0.1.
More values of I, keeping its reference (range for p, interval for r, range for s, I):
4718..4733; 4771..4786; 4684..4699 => -0.4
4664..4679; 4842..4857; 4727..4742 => 0.2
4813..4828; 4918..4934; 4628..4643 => -2.1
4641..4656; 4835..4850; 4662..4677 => -0.8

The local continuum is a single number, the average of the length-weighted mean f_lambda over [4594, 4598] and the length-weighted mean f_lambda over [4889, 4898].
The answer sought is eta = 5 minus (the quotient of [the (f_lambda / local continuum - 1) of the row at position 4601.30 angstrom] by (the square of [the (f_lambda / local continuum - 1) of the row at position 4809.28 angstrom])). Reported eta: 28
